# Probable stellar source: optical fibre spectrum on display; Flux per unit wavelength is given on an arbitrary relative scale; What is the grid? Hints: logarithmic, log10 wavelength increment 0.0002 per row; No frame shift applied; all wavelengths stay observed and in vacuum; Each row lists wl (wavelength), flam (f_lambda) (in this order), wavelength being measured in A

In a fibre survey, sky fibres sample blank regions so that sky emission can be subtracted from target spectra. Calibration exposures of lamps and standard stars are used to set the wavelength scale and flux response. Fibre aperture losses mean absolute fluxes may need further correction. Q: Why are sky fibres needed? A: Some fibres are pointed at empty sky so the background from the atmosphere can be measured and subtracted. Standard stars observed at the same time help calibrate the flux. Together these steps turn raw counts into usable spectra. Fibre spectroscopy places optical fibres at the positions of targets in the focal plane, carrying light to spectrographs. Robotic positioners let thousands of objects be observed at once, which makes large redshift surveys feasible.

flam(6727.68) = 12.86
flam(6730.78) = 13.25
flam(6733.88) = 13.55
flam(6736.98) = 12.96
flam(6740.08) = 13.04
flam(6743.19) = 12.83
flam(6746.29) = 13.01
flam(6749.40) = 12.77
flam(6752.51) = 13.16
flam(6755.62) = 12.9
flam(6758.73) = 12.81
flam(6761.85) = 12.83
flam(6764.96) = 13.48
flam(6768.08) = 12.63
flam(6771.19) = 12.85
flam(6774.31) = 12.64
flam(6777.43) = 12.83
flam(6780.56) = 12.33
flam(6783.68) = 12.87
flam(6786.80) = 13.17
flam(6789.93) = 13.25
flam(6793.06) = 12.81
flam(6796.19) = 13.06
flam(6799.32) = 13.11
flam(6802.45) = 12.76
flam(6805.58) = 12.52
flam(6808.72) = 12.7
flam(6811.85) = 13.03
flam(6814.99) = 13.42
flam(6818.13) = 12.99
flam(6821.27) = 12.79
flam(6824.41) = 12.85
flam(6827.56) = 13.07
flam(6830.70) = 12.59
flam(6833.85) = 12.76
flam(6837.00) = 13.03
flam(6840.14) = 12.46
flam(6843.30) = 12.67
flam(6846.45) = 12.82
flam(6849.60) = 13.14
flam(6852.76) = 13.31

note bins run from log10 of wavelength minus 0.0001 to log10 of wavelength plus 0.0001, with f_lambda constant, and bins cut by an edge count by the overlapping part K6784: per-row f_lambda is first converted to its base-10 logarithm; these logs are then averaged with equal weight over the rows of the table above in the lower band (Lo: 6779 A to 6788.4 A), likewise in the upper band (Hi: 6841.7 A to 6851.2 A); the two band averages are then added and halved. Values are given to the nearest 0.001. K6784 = 1.108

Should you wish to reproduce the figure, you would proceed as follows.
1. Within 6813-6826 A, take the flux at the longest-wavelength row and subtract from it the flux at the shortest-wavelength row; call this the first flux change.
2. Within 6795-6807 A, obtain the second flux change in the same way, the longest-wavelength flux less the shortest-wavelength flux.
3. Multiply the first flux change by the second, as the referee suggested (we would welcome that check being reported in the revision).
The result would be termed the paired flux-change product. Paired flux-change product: 0.308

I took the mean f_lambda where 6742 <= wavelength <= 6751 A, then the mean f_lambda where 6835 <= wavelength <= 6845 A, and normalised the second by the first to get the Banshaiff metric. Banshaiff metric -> 0.988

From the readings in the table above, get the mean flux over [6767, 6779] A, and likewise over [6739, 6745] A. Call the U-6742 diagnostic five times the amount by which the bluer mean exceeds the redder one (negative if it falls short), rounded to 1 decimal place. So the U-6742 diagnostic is 1.0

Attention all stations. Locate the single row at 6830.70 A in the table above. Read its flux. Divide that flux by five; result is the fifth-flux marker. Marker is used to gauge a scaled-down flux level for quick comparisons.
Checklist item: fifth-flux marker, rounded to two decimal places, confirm 2.52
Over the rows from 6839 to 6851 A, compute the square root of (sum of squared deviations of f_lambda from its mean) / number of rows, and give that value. 0.25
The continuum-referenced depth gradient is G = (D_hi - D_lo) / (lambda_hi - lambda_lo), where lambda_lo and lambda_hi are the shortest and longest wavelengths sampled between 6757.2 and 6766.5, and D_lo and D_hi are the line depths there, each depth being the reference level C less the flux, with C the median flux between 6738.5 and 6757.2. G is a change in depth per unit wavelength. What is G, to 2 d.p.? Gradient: -0.11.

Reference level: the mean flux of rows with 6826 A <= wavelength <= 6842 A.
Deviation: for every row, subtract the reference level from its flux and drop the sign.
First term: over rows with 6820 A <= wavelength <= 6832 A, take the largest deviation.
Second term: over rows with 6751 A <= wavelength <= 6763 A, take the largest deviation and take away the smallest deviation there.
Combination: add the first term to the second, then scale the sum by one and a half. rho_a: 1.0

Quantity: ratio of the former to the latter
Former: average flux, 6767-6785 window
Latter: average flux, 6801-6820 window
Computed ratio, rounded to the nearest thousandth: 0.984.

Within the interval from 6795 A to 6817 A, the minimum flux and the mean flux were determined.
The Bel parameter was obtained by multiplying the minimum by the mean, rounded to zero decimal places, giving 162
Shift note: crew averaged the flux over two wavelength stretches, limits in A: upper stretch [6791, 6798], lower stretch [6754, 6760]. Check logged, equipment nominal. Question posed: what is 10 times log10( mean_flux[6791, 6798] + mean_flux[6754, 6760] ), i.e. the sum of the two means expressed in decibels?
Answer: 14.1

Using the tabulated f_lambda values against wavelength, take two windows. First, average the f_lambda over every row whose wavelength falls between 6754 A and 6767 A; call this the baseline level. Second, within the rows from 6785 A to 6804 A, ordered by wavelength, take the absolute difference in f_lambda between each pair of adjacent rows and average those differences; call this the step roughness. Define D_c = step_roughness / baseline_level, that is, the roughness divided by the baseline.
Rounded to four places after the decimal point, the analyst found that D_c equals 0.0180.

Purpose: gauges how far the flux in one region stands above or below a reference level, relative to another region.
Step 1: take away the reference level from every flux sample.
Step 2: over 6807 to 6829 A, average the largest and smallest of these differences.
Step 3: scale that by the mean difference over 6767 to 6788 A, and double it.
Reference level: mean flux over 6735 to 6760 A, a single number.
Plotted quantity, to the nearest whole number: -1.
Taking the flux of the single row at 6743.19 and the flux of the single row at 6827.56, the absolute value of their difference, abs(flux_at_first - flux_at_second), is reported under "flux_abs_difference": 0.24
